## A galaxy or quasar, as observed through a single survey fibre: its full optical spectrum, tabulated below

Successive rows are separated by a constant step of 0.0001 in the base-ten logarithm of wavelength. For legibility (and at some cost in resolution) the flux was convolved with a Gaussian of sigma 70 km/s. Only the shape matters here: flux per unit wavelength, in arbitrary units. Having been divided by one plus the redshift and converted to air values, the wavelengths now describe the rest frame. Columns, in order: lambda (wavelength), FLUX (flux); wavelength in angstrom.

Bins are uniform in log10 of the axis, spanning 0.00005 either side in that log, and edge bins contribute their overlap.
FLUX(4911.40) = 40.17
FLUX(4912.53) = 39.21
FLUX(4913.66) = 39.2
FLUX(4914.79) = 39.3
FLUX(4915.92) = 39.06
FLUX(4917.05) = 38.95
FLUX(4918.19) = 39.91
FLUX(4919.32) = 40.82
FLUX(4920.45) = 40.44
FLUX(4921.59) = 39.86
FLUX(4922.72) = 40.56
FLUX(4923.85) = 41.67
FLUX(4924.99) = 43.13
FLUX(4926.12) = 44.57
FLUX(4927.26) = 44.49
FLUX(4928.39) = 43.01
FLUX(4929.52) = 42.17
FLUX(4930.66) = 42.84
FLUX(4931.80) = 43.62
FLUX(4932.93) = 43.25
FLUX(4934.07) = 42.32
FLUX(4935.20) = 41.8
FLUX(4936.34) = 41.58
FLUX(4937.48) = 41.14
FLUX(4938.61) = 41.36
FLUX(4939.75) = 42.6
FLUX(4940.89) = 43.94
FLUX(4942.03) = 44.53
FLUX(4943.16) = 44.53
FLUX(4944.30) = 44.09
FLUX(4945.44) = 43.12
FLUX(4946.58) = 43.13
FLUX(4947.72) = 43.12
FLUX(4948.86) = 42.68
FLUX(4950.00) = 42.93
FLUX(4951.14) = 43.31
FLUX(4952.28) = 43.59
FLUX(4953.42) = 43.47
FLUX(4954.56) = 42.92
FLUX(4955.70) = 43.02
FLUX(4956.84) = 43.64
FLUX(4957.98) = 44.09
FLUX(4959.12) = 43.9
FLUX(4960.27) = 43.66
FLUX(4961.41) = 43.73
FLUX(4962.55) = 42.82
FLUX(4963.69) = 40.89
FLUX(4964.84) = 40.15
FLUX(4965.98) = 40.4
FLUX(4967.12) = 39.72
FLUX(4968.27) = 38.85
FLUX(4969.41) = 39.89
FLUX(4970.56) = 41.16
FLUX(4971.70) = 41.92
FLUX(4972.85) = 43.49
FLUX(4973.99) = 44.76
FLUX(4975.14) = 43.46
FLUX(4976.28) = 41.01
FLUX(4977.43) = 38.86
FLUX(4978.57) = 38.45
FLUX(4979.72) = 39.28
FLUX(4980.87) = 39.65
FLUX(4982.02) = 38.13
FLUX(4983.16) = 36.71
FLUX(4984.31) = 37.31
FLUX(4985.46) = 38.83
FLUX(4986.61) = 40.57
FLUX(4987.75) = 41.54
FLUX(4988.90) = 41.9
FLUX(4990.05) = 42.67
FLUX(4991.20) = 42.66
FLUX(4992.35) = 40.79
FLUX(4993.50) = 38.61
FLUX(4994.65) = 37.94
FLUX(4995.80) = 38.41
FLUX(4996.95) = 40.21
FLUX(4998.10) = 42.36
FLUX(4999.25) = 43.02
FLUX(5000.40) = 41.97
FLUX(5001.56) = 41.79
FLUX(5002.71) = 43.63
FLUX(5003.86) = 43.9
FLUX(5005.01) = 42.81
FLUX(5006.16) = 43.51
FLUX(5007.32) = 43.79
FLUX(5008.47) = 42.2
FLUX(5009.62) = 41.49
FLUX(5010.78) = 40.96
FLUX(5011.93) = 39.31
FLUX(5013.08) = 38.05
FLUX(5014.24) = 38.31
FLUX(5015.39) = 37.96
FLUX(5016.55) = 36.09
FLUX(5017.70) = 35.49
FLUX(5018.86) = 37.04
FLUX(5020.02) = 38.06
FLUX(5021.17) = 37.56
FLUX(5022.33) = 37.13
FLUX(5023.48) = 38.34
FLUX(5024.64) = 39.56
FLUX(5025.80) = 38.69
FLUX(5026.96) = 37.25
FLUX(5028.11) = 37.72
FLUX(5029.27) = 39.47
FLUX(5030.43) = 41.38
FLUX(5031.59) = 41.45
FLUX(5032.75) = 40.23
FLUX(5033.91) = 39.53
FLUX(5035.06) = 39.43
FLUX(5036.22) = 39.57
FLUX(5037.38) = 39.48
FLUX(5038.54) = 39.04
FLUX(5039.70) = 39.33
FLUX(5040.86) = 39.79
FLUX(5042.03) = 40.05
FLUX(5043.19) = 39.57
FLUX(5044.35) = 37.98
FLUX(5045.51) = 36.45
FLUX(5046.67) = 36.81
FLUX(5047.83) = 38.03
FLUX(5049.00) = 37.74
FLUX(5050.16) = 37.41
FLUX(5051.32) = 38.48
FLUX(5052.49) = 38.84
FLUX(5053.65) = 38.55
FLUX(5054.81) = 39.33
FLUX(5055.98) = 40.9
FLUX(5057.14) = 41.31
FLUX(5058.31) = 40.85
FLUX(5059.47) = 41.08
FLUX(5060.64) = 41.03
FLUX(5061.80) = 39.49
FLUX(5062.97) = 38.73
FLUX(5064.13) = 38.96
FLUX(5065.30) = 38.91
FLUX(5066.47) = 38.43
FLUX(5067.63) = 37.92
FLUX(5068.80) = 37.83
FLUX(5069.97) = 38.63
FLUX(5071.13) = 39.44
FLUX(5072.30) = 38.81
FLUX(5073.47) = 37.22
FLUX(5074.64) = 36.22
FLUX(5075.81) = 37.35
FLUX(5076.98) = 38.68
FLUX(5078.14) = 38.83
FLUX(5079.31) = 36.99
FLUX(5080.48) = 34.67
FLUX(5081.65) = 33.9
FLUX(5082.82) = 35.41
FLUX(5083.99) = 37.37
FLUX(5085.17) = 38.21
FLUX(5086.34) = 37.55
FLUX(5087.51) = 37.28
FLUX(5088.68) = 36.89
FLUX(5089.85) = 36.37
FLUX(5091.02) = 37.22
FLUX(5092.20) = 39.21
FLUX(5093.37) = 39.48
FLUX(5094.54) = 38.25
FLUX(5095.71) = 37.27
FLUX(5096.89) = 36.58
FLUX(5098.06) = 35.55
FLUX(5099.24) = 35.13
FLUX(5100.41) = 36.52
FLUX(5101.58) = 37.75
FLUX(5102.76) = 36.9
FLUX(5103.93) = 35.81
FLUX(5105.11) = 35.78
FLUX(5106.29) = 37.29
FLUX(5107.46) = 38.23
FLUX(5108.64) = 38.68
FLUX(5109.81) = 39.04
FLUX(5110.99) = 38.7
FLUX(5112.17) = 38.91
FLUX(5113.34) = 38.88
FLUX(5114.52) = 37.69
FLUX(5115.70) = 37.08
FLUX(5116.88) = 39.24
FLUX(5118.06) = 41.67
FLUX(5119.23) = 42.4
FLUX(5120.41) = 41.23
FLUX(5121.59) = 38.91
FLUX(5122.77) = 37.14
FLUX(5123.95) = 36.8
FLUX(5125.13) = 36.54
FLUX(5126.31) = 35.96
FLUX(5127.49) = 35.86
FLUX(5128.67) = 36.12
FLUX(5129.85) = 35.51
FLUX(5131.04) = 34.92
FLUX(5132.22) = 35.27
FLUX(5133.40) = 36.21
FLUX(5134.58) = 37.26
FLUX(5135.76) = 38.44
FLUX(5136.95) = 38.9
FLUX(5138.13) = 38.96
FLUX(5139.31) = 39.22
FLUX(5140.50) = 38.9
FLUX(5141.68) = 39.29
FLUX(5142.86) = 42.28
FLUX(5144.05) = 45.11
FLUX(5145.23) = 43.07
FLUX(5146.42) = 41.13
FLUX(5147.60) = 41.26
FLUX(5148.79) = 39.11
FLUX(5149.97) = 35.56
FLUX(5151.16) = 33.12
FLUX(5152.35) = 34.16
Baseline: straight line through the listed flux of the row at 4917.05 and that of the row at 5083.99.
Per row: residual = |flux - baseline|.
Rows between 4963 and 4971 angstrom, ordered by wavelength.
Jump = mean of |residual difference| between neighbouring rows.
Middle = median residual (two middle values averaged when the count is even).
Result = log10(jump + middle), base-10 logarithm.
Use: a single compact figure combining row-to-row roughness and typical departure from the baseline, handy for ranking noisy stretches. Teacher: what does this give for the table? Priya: 0.39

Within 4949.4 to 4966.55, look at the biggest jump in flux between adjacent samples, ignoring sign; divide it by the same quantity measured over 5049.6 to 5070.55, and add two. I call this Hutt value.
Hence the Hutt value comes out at 3.2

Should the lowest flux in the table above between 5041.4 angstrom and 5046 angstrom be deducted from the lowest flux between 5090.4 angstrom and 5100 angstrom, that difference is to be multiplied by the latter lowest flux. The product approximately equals -46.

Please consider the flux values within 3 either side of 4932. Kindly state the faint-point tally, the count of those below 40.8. 0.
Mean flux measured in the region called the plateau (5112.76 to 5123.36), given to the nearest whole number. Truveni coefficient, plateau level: 39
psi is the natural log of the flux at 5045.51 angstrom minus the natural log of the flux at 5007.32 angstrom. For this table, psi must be -0.18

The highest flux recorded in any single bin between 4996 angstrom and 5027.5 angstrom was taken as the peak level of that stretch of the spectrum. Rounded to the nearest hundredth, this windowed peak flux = 43.90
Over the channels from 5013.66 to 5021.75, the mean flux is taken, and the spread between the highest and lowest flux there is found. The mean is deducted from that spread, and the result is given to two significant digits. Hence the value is -34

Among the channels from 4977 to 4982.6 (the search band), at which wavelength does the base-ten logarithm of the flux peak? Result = 4980.87 angstrom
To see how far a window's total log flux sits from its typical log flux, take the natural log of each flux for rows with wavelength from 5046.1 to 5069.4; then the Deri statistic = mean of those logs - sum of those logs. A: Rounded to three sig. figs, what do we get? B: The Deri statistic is -69.6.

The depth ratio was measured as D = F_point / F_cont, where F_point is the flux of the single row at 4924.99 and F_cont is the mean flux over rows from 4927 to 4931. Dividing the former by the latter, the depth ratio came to 1.00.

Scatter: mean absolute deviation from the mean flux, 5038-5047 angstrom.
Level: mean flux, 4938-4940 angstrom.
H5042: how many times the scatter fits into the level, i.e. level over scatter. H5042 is 36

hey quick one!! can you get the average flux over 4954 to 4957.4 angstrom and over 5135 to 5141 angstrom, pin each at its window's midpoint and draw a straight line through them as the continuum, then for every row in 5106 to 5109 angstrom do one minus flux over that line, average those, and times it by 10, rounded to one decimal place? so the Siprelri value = 0.4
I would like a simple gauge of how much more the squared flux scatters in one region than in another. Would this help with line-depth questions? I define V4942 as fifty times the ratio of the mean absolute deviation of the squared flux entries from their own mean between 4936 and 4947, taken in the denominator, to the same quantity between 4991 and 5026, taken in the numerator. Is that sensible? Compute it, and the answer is 97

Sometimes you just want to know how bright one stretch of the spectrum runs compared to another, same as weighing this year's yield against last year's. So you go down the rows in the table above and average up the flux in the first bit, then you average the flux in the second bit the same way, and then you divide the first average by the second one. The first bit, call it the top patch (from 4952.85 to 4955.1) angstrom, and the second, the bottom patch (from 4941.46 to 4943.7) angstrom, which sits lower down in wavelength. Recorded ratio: 0.97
